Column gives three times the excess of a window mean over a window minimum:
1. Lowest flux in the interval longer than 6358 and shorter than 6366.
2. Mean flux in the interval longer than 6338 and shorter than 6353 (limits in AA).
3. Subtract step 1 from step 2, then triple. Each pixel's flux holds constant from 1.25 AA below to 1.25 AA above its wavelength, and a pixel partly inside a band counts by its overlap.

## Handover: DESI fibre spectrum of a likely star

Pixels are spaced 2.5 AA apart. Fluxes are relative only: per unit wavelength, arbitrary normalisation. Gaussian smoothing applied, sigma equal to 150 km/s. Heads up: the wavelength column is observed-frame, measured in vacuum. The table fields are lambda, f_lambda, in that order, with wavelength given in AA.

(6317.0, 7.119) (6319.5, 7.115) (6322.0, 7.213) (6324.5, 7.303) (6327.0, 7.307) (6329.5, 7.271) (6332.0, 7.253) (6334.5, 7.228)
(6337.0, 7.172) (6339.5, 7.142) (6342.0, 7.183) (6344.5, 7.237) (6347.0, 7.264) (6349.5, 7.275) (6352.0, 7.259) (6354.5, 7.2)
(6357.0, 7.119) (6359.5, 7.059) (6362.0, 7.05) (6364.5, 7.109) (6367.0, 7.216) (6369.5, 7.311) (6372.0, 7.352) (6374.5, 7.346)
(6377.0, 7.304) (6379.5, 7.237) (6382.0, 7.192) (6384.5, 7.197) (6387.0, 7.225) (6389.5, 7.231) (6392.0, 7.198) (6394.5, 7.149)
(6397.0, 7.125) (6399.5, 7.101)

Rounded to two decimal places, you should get 0.53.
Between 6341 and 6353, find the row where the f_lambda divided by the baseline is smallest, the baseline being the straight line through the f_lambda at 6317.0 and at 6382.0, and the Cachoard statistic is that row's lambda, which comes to 6342.0 AA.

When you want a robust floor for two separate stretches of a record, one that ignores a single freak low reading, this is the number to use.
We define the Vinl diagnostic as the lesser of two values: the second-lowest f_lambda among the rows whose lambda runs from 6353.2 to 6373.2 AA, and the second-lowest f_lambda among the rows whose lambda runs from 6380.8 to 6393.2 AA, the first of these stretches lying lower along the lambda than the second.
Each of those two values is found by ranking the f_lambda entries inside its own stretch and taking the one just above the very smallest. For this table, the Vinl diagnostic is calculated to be 7.06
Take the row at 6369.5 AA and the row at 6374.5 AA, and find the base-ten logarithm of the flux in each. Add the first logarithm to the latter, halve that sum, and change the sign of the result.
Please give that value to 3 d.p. -0.865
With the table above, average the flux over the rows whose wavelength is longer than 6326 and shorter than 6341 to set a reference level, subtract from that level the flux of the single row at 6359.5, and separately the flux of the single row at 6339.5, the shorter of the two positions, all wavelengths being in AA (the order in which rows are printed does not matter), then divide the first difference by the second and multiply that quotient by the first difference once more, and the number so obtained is 0.33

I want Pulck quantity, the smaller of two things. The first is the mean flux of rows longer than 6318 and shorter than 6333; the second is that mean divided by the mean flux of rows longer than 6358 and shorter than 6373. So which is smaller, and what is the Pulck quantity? 1.01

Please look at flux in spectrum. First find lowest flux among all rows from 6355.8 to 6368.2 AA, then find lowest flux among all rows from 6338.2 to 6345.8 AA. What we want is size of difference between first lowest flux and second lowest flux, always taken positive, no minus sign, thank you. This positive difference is 0.092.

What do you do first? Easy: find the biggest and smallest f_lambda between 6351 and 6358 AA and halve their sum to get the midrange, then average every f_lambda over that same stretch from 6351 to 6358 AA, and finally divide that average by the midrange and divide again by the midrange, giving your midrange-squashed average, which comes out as 0.139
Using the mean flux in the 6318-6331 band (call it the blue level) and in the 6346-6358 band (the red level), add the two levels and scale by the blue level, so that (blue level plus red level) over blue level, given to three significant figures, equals 2.00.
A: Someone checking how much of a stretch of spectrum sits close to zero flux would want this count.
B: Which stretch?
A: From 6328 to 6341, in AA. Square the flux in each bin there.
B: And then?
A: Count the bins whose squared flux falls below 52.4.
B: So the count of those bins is 3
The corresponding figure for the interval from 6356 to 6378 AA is 5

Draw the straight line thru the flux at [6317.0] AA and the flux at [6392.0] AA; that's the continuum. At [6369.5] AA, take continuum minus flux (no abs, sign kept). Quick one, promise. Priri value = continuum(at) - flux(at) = -0.14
